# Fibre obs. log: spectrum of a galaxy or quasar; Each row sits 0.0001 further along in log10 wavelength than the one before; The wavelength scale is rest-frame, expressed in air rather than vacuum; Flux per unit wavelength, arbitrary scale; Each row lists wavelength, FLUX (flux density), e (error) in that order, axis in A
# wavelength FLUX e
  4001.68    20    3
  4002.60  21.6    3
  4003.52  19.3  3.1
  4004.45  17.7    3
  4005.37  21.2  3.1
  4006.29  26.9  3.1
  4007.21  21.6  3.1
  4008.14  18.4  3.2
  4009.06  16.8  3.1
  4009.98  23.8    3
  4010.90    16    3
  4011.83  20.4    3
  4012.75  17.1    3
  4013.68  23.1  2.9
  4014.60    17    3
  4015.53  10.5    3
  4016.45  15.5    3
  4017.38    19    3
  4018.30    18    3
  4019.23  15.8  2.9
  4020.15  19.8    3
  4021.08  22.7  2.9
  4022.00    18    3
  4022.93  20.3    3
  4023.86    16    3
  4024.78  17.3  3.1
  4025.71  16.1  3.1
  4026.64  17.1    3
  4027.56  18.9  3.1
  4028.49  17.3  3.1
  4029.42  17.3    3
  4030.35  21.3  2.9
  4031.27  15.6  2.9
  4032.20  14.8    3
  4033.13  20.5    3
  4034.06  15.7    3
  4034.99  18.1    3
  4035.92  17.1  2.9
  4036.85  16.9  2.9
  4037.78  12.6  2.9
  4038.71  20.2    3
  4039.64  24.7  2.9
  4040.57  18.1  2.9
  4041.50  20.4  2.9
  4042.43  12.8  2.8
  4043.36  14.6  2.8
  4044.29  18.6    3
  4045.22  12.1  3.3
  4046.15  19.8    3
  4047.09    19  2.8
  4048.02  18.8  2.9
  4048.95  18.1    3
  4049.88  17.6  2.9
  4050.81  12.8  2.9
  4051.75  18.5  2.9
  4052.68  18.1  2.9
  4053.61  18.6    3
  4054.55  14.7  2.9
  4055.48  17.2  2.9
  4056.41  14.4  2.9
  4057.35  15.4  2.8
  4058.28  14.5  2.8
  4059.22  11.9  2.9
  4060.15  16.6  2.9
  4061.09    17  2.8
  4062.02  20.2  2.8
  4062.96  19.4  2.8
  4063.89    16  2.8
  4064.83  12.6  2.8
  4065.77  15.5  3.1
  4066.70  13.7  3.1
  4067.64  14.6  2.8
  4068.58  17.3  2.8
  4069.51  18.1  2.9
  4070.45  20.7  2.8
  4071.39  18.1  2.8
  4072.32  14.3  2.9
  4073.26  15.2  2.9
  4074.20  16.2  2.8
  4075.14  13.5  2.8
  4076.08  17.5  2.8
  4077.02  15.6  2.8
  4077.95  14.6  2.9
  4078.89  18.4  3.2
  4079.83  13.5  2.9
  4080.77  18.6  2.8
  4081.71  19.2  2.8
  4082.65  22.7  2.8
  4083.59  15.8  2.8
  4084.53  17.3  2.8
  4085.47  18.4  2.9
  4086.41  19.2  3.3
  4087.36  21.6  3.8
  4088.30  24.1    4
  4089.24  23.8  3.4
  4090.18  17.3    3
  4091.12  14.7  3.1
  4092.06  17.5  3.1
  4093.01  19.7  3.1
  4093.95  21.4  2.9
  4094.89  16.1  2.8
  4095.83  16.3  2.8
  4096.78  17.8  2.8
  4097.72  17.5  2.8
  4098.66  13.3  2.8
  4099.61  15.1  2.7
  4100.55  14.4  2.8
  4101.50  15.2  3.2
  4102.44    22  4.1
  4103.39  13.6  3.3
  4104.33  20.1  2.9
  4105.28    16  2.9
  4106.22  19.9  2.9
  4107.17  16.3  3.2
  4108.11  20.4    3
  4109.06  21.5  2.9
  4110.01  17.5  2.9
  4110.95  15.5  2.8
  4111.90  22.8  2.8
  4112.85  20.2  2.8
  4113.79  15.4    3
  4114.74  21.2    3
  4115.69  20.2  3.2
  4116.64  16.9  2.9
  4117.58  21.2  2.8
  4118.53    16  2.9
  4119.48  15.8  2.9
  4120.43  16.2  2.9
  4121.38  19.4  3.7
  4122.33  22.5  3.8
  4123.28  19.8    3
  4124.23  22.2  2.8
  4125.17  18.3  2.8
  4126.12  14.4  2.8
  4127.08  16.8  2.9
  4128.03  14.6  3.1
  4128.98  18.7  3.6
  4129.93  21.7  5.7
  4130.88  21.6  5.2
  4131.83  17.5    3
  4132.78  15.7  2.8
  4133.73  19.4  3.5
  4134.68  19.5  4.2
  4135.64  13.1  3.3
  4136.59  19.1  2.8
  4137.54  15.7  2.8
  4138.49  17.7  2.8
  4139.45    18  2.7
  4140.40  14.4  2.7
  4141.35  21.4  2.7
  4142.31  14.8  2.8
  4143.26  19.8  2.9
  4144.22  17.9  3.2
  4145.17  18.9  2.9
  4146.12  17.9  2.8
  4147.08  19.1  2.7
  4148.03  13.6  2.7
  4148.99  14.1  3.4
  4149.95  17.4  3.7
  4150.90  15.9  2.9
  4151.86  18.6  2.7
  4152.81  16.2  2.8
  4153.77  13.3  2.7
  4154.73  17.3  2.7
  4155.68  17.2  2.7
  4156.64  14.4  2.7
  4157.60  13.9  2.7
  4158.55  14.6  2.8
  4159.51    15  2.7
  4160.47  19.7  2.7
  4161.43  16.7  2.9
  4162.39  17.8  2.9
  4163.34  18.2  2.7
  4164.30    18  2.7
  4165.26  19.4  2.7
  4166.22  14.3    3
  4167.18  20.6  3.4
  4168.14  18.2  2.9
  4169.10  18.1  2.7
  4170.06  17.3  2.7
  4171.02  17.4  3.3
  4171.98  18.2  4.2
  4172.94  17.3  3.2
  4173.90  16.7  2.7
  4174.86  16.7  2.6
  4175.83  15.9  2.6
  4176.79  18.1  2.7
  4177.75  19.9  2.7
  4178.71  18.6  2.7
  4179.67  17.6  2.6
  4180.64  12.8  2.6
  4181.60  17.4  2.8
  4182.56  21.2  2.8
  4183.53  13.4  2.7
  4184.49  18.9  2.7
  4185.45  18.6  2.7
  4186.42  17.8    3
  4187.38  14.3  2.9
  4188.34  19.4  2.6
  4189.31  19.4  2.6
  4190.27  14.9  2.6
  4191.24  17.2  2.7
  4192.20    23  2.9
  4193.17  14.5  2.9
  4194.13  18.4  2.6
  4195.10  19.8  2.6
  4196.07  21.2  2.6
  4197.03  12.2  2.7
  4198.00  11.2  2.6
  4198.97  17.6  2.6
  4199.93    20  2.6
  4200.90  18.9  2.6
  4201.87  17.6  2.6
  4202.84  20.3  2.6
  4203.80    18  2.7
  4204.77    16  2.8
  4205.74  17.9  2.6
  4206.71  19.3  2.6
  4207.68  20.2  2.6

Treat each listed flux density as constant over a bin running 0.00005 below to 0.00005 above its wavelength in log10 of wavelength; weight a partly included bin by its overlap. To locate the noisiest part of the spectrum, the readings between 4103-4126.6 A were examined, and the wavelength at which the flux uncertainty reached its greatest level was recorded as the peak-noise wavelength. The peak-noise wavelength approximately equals 4122.33 A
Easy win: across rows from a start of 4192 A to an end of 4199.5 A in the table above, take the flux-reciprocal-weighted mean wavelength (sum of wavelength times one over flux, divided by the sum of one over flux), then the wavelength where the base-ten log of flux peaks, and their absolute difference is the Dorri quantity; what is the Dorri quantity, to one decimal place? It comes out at 3.7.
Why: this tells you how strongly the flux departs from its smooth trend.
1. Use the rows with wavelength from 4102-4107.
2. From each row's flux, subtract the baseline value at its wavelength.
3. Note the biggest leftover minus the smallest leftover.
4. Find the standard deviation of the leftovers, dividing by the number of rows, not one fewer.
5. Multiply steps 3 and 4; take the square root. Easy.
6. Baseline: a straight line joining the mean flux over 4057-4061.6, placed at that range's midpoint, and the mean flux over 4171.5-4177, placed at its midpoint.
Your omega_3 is 5.1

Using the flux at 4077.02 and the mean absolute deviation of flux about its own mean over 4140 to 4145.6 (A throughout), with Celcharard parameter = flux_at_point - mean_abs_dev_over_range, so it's 13.4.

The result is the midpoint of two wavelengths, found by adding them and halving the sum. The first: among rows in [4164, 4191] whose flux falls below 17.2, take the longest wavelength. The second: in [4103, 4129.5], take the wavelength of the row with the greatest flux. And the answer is 4151.1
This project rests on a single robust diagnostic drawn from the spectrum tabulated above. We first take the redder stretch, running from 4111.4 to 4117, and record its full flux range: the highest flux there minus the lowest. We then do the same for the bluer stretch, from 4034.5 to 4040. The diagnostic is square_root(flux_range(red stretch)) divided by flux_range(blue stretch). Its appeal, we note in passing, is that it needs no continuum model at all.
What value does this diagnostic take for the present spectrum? 0.22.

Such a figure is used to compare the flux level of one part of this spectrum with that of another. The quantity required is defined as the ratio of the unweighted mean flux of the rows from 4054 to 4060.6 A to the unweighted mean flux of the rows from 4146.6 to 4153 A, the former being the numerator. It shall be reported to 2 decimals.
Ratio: 0.91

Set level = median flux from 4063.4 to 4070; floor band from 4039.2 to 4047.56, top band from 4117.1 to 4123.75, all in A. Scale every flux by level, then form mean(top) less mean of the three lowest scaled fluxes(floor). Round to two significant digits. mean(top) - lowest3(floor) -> 0.36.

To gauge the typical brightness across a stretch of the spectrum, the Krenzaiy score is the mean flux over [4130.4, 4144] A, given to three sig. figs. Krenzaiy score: 17.7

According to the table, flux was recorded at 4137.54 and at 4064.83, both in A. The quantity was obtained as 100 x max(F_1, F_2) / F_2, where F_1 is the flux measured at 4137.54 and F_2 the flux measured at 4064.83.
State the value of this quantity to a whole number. 125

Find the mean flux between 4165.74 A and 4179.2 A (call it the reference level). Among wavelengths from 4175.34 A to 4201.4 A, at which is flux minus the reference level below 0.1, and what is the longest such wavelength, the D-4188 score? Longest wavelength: 4198.97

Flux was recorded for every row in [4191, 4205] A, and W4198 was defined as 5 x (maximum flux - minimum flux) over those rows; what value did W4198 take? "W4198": 59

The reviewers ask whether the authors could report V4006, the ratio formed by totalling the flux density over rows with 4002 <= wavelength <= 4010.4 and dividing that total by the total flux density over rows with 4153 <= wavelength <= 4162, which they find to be 1.32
